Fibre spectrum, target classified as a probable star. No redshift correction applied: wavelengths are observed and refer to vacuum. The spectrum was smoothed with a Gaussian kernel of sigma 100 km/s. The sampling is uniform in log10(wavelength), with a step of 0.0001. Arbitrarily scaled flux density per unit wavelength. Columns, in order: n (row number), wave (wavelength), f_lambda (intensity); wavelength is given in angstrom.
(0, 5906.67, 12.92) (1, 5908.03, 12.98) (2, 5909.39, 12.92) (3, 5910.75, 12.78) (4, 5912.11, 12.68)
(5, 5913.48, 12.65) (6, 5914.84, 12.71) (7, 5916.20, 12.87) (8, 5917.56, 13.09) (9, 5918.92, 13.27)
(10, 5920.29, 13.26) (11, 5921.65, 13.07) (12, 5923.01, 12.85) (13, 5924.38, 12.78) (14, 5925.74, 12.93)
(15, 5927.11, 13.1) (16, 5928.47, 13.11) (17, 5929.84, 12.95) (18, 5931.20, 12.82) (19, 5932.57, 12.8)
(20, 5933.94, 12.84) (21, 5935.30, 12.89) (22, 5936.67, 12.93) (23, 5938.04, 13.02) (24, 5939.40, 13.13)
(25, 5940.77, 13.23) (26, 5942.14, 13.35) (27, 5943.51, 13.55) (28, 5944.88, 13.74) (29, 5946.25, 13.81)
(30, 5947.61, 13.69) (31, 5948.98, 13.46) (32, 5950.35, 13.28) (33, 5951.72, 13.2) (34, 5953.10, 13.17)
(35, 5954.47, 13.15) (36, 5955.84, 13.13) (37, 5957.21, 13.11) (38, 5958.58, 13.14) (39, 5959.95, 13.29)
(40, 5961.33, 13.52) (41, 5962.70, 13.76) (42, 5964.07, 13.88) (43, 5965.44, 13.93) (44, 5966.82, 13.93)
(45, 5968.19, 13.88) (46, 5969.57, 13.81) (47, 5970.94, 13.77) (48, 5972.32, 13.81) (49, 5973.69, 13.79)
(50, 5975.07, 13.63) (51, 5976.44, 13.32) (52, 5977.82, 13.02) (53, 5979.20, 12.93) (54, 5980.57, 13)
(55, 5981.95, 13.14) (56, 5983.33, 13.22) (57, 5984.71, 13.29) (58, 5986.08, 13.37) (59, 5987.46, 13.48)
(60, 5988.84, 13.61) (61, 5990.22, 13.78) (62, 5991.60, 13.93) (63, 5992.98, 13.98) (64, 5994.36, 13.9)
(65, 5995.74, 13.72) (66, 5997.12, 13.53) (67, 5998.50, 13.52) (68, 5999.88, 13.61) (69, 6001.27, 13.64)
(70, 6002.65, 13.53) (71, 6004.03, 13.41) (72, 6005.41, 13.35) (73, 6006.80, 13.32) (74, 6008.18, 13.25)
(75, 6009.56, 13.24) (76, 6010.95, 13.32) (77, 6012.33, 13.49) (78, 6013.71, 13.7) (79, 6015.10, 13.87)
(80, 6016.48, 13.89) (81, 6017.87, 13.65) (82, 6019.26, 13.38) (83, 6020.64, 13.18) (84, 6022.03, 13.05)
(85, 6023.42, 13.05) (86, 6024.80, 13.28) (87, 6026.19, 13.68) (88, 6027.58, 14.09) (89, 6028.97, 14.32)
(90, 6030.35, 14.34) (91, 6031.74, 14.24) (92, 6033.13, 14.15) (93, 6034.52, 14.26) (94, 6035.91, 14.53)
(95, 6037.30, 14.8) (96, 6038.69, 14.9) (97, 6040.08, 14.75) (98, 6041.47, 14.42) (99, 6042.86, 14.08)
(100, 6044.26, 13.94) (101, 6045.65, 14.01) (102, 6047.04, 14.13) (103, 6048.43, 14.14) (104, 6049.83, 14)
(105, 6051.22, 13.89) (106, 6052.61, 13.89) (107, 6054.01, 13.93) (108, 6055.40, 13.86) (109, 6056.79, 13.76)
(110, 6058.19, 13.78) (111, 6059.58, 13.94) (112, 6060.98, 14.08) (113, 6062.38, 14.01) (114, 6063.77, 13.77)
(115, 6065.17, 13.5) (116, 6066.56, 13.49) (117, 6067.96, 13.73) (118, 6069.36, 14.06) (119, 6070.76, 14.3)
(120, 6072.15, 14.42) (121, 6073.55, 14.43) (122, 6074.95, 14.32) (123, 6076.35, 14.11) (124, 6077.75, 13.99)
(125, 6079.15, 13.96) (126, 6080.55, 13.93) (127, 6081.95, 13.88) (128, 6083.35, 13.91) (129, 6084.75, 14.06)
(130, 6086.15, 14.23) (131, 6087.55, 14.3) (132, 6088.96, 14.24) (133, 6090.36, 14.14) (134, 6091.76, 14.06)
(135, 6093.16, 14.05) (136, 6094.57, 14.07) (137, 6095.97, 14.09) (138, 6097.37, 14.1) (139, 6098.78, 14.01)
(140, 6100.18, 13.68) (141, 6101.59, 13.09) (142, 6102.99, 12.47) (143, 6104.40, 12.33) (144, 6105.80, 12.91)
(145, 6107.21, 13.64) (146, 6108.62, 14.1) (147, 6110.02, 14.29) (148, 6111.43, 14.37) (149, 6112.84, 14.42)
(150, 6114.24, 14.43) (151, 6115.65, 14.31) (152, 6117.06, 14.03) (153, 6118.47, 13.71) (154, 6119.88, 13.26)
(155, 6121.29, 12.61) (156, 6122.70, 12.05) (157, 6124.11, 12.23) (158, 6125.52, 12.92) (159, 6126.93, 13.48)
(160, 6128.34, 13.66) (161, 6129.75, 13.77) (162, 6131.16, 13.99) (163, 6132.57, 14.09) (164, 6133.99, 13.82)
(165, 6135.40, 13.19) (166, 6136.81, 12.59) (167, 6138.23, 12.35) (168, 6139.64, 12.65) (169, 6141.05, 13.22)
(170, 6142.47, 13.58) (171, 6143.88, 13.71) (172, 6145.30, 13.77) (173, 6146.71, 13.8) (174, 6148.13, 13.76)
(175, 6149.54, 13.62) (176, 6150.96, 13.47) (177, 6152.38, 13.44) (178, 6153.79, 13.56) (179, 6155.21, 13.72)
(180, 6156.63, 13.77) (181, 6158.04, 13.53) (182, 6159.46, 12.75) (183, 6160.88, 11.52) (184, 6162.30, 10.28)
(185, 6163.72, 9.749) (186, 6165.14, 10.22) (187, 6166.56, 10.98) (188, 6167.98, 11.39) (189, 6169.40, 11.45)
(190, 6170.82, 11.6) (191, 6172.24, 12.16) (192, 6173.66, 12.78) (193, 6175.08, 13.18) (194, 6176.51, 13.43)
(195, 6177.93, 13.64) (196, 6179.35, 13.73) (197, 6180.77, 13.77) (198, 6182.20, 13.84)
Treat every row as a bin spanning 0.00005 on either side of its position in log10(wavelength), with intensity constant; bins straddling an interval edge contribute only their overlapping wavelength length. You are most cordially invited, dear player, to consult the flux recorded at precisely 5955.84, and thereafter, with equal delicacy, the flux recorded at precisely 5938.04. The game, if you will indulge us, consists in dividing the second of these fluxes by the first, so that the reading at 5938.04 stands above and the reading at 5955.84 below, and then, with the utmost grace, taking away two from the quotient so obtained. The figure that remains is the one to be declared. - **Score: -1.01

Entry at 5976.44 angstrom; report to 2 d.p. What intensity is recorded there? 13.32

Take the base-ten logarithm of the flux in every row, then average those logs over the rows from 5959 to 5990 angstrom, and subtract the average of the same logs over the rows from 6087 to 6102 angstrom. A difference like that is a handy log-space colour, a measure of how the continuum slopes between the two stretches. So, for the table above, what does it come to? -0.015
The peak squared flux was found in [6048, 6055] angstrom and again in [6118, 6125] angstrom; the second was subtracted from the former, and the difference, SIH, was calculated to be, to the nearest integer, 12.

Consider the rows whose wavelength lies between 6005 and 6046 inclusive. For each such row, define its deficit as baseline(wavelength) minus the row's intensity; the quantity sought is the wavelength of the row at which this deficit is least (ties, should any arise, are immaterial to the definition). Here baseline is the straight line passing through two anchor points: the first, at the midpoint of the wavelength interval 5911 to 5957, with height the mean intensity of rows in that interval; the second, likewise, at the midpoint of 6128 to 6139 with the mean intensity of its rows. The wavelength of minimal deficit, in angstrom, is 6038.69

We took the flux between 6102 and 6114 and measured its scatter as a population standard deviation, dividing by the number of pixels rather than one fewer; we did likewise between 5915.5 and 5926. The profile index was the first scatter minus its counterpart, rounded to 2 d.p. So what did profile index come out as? 0.64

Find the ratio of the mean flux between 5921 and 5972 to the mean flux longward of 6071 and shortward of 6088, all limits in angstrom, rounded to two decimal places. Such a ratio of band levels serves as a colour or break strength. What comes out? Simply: 0.94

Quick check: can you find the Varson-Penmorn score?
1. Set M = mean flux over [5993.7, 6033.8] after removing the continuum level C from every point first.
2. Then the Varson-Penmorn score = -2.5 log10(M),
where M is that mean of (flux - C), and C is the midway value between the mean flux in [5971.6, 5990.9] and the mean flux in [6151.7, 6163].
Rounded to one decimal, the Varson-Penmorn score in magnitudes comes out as 0.7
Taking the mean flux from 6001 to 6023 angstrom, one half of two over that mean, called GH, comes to 0.074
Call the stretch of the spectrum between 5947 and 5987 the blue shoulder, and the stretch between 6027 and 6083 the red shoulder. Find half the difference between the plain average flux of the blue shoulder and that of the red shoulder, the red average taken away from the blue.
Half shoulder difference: -0.334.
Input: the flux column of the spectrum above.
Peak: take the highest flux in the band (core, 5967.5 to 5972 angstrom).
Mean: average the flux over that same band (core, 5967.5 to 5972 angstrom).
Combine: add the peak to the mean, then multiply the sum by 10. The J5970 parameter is 277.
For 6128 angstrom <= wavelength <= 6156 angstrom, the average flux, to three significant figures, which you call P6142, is 13.5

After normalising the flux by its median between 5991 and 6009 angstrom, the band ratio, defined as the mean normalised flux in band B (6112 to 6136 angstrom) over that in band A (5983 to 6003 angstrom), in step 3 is 0.99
